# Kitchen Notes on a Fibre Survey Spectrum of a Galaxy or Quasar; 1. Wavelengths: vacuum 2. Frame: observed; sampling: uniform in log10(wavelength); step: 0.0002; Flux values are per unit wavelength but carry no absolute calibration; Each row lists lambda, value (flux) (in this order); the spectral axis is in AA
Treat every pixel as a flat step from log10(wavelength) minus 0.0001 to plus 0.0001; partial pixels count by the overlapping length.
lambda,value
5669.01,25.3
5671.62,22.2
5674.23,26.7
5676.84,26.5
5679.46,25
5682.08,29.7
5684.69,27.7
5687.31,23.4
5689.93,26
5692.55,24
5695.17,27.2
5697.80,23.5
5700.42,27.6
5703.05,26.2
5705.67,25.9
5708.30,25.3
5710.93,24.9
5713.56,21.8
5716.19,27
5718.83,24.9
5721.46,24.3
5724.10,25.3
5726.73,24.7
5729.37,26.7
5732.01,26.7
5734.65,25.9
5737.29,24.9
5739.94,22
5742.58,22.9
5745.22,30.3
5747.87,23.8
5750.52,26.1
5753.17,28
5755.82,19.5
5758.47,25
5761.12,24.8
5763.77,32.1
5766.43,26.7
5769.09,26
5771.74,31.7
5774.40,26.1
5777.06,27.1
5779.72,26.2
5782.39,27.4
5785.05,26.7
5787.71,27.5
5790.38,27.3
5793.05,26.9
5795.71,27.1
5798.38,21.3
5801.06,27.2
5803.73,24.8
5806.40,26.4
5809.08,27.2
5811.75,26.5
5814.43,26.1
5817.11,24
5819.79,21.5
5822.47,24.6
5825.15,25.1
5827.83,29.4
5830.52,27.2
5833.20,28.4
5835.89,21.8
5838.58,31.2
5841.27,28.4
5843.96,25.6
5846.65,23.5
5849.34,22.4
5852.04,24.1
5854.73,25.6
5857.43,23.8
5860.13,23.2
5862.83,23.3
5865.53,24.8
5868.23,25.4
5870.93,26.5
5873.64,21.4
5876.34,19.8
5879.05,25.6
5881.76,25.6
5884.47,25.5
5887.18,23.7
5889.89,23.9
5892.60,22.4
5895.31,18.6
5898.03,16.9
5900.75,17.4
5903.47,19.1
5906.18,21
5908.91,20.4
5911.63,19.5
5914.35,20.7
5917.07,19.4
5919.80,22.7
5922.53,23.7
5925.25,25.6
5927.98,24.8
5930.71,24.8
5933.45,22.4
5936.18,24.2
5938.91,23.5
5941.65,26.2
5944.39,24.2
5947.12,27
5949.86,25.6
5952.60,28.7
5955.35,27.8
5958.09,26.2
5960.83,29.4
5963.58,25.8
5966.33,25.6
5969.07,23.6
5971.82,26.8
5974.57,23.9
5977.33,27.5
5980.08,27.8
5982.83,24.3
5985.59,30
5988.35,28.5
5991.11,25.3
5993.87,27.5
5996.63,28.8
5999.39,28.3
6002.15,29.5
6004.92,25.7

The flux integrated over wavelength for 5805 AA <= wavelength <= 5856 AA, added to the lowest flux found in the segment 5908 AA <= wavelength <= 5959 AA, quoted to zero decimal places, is 1332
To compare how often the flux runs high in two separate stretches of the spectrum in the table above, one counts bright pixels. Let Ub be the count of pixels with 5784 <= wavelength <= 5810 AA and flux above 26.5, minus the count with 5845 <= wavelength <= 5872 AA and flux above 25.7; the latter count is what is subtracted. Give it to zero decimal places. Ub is 6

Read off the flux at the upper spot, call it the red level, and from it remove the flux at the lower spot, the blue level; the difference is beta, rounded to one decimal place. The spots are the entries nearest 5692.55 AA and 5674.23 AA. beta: -2.7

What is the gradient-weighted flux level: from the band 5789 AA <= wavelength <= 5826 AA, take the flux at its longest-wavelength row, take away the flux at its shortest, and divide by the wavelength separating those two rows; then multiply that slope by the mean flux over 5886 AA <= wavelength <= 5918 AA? -1.3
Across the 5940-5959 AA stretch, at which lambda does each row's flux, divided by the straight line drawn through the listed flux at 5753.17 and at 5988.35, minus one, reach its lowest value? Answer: 5944.39 AA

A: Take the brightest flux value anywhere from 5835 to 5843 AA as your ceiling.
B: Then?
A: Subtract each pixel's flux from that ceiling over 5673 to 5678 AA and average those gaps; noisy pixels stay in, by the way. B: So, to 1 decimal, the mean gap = 4.6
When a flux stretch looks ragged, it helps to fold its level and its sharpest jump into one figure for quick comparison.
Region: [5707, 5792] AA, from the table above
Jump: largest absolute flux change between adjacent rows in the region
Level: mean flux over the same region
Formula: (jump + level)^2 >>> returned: 1185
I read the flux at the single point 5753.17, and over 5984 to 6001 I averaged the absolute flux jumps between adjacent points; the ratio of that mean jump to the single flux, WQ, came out 0.062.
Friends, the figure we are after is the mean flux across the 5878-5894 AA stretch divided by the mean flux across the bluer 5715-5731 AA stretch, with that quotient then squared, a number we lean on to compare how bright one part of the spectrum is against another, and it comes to 0.92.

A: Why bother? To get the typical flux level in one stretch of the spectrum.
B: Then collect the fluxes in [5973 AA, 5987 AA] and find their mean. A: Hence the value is 26.7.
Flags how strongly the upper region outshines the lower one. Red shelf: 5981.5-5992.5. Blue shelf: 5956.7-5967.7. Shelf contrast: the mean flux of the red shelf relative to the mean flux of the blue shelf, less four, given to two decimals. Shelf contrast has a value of -2.99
